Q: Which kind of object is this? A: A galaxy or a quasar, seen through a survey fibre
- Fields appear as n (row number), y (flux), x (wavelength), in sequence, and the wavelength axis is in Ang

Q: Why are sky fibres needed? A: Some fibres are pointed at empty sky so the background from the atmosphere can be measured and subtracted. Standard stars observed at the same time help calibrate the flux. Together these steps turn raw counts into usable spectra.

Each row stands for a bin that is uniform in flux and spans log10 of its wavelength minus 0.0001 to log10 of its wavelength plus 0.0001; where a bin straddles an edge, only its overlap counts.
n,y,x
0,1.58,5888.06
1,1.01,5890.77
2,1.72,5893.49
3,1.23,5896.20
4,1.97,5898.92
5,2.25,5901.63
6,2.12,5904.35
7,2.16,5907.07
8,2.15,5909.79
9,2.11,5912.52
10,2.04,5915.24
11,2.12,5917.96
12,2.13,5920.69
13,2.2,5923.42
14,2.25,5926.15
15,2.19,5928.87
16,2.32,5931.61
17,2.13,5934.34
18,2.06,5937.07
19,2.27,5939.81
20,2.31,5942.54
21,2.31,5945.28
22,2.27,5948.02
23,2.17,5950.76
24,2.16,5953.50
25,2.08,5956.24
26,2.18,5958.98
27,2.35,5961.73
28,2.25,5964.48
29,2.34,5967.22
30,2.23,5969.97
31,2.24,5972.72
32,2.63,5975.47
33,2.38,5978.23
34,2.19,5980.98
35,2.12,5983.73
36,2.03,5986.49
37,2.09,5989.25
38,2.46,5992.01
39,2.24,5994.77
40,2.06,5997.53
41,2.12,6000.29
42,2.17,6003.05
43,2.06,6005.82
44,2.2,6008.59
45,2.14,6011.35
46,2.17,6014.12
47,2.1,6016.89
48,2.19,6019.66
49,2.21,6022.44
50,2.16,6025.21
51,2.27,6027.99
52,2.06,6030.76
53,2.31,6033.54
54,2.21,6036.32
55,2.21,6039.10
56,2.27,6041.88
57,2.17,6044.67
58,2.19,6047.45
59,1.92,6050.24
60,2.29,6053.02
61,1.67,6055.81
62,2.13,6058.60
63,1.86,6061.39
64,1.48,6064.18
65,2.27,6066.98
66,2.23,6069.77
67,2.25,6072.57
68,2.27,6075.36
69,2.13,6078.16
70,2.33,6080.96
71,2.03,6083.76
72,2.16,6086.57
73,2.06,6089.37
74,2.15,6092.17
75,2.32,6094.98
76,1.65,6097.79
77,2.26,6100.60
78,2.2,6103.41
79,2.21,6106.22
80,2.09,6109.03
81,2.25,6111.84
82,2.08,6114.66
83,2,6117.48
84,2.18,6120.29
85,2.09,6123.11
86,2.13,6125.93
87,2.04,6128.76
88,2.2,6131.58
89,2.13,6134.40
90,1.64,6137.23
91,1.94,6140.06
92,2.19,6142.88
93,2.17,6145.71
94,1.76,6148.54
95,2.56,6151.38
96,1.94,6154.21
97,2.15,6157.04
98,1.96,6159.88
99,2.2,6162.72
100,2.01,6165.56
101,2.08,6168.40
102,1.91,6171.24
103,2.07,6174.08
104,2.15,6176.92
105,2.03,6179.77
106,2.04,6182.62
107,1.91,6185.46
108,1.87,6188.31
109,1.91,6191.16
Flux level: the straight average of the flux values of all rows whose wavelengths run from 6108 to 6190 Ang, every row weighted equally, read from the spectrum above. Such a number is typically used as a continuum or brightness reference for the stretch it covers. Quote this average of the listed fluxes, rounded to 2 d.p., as 2.06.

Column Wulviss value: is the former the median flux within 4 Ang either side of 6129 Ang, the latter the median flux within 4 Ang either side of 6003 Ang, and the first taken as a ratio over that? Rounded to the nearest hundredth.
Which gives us 1.00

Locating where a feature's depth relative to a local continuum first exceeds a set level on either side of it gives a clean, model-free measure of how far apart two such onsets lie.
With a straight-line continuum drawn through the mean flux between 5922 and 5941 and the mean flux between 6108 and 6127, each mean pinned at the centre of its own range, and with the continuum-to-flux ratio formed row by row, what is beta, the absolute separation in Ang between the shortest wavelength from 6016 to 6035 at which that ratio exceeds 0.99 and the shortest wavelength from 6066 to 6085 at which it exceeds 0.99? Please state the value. 61.3 Ang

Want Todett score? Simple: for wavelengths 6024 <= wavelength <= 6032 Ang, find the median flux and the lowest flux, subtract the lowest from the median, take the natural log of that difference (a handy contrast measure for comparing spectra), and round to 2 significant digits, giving -2.3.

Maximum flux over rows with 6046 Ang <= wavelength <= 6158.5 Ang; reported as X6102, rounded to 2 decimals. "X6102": 2.56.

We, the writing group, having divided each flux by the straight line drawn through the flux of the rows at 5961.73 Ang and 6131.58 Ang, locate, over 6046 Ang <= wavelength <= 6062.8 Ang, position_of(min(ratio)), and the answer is 6055.81 Ang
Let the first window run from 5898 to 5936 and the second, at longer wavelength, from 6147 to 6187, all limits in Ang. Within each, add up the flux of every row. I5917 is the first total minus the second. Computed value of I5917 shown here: 1.37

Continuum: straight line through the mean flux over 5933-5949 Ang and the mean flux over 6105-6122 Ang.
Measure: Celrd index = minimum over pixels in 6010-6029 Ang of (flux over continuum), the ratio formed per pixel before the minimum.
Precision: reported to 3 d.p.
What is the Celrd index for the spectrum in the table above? 0.961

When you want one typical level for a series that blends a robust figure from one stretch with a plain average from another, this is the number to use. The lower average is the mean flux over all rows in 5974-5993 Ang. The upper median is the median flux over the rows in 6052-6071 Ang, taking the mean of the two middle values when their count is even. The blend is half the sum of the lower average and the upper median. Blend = 2.20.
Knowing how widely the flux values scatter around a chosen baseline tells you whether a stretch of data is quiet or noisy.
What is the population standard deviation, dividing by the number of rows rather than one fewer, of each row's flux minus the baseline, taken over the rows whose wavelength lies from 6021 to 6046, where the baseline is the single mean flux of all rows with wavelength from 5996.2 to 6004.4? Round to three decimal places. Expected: 0.070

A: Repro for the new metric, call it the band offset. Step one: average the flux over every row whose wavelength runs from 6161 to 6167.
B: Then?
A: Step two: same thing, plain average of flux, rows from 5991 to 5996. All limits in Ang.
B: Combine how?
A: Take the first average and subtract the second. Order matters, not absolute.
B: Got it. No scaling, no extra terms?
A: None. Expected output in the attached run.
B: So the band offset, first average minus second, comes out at -0.25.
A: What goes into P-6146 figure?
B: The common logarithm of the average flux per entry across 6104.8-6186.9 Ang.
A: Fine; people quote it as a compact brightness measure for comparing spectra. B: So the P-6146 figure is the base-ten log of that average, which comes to 0.317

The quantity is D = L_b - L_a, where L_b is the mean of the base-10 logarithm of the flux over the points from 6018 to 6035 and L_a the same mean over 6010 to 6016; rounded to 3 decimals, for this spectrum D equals 0.009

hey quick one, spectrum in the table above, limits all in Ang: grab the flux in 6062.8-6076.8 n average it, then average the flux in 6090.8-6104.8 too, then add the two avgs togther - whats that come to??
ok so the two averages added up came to 4.22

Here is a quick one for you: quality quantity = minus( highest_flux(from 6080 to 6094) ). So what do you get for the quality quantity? -2.33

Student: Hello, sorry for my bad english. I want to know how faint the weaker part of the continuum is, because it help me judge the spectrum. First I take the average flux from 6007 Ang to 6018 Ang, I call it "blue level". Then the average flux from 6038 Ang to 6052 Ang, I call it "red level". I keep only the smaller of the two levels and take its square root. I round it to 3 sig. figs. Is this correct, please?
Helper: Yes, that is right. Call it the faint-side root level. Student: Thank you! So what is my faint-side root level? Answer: 1.47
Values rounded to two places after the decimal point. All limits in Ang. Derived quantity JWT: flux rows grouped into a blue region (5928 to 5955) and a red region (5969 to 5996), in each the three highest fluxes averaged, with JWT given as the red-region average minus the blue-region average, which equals 0.18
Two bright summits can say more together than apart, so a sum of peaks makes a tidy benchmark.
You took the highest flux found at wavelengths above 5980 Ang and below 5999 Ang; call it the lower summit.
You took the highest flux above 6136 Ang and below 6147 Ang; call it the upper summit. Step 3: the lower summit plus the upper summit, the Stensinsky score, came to 4.65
